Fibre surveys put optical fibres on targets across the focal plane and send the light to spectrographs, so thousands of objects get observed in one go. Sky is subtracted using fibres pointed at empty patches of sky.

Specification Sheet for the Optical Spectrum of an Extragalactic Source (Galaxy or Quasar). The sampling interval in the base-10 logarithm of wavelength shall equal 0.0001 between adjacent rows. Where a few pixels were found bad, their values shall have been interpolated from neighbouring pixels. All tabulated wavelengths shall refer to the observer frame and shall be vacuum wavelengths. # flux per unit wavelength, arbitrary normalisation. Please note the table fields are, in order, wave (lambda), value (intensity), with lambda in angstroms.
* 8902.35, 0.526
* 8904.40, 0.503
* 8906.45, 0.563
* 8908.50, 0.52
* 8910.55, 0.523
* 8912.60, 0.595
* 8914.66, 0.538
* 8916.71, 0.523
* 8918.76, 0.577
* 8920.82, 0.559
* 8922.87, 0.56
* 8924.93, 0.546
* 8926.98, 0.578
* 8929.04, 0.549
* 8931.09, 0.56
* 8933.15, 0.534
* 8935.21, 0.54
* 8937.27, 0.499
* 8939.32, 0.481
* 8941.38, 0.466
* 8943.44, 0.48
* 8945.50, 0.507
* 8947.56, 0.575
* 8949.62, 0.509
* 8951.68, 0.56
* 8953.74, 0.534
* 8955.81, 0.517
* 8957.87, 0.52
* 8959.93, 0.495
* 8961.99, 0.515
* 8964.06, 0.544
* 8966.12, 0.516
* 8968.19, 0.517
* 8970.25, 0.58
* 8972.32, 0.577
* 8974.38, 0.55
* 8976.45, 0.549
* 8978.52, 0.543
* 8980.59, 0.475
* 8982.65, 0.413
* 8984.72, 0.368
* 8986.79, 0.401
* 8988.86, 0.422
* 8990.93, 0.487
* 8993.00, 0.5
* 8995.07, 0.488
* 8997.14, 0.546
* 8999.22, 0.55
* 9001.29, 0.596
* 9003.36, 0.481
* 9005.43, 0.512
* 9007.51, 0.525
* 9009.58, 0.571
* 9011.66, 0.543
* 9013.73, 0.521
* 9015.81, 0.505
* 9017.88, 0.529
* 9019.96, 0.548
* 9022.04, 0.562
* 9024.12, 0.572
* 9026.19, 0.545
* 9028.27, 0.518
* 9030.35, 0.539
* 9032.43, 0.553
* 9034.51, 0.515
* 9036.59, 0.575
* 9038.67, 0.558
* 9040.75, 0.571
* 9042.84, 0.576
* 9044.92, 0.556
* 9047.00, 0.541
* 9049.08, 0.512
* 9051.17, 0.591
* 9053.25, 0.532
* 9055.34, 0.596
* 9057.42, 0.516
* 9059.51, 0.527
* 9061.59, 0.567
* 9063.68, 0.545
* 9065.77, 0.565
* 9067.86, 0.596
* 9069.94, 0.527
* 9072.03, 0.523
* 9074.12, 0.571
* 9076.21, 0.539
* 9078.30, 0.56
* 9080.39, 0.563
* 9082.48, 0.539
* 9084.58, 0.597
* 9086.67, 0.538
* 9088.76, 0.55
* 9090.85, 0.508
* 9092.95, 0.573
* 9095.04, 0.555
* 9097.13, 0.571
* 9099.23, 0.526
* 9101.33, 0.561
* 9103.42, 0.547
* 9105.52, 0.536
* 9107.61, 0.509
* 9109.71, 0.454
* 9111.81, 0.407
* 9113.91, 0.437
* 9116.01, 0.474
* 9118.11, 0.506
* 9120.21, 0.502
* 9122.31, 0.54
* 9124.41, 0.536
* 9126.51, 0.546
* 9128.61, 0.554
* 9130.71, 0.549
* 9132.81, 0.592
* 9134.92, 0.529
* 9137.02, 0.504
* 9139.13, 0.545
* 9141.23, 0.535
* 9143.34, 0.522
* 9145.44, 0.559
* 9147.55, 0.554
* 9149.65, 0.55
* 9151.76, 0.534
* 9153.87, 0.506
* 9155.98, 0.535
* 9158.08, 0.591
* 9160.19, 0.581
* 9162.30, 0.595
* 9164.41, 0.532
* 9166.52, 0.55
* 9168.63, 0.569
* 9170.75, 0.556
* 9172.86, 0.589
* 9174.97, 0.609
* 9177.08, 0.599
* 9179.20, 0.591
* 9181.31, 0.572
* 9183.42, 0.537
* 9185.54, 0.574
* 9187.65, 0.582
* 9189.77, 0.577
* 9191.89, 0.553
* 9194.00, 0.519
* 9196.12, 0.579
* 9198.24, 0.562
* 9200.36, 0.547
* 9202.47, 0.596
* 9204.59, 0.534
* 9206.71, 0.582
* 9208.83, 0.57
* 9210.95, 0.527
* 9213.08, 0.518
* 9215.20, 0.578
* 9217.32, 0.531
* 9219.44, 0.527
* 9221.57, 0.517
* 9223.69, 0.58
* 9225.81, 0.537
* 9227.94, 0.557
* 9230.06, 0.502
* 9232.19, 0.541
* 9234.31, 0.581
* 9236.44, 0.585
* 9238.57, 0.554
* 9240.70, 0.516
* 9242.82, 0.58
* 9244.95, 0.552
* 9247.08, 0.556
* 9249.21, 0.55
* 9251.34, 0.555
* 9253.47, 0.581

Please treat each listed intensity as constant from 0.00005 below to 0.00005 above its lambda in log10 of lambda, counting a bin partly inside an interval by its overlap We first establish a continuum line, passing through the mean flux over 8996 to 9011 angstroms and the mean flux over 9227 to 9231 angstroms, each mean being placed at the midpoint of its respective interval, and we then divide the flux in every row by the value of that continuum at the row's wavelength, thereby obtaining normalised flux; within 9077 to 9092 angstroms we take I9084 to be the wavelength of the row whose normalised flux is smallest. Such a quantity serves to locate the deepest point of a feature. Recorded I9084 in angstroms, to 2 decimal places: 9090.85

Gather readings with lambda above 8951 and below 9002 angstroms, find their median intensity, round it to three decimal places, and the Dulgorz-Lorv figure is 0.517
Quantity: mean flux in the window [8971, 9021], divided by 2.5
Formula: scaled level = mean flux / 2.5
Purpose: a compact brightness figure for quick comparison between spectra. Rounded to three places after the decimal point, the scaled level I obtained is 0.203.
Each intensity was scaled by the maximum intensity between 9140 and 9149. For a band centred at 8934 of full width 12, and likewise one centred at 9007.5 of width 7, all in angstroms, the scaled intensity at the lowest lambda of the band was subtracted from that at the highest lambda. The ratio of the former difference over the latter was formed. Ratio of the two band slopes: -1.2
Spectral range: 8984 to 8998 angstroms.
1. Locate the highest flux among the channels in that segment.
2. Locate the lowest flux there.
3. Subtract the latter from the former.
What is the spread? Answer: 0.18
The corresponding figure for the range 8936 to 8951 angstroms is 0.11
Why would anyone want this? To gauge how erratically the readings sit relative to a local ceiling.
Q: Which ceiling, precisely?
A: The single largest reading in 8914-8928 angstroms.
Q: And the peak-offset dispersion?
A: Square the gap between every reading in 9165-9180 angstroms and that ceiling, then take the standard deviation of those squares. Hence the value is 0.0003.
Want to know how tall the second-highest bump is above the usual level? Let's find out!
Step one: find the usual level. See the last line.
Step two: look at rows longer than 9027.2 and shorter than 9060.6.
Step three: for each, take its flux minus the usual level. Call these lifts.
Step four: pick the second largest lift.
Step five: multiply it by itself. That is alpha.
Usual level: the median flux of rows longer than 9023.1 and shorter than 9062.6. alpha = 0.0014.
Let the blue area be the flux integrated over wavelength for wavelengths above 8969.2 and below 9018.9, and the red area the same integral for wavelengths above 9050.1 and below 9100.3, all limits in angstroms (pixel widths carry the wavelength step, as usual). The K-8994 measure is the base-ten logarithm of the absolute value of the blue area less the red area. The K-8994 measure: 0.38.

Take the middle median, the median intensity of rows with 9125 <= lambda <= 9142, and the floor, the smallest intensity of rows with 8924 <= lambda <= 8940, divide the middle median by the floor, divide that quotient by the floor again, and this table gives 2.36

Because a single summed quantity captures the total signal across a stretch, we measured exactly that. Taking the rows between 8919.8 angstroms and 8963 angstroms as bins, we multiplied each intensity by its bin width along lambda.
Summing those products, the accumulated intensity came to 22.8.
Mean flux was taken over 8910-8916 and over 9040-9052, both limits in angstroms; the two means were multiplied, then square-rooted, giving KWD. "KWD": 0.555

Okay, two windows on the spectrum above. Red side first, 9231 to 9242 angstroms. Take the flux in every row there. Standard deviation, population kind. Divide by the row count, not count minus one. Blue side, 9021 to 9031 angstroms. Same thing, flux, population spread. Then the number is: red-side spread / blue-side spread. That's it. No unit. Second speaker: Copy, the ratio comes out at 1.4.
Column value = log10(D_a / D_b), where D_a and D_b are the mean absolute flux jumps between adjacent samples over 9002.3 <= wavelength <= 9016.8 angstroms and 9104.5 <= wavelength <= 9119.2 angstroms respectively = -0.16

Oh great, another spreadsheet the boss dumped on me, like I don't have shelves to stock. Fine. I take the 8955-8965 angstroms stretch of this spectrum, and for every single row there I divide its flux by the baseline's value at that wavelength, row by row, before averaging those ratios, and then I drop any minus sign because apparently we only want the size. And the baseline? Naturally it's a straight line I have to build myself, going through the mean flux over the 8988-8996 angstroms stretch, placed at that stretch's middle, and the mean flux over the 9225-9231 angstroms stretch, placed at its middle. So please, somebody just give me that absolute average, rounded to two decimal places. 1.11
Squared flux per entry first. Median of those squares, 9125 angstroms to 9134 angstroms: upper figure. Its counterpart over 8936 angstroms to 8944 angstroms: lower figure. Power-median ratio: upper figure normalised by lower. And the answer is 1.3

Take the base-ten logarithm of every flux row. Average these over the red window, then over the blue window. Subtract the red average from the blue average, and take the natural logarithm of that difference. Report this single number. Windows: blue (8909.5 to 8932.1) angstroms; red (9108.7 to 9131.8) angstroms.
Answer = -3.1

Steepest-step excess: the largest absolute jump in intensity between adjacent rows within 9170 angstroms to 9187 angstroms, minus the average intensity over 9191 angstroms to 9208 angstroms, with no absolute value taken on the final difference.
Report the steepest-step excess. -0.522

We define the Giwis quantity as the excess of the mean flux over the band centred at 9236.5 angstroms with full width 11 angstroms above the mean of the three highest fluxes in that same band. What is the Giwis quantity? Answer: -0.018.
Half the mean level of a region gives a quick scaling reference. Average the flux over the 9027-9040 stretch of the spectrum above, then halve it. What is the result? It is 0.272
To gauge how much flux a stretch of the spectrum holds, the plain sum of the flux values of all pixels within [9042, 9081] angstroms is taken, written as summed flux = 10.5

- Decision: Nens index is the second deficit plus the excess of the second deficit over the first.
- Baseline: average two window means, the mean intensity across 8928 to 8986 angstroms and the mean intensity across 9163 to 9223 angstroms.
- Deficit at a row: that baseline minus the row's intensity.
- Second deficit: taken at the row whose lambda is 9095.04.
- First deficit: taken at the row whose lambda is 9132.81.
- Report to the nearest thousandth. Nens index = 0.020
